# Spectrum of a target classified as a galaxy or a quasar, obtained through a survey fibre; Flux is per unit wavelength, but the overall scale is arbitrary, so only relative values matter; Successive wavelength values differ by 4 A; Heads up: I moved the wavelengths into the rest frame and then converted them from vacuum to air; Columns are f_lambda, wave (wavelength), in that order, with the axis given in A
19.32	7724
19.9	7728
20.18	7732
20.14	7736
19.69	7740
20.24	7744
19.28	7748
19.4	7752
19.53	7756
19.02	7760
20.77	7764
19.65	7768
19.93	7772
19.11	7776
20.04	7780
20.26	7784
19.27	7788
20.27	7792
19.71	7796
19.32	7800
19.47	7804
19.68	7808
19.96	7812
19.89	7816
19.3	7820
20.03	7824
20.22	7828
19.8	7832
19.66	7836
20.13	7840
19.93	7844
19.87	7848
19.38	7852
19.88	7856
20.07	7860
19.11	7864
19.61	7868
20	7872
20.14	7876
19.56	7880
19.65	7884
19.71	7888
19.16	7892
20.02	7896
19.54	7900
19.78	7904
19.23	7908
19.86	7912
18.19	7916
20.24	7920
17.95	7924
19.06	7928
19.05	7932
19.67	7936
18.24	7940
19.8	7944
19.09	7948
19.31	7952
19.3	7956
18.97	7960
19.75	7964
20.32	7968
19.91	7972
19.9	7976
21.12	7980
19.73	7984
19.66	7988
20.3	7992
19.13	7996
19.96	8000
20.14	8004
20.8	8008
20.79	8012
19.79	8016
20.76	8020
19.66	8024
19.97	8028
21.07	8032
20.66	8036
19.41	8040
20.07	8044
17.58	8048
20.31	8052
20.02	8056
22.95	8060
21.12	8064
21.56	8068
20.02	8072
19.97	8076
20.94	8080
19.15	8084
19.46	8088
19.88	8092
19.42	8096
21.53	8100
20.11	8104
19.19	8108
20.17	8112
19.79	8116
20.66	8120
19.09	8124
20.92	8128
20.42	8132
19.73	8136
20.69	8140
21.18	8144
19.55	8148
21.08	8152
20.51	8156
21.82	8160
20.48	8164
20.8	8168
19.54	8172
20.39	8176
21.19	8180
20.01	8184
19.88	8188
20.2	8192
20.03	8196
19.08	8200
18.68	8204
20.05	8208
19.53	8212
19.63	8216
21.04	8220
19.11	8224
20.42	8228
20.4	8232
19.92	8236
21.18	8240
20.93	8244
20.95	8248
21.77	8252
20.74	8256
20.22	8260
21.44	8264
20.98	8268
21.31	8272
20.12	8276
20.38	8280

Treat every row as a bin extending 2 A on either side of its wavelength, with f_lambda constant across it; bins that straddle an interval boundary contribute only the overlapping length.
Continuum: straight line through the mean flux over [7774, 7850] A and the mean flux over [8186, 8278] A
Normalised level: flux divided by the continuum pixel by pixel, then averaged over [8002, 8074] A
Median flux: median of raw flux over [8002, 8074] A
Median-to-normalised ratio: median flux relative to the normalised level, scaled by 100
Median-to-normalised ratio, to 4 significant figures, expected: 1994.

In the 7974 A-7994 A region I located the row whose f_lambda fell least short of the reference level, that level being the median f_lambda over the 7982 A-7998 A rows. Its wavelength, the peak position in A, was 7980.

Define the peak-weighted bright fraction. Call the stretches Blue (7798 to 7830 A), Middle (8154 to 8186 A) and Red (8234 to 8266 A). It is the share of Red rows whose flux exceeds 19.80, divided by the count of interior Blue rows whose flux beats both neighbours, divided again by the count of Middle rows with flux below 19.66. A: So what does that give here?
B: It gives 1.00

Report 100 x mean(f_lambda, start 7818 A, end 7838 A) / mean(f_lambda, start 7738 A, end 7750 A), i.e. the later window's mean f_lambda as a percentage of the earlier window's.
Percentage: 100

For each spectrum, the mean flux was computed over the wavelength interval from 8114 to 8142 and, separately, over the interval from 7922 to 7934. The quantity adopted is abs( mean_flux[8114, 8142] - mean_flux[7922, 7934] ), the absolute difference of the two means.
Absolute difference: 1.50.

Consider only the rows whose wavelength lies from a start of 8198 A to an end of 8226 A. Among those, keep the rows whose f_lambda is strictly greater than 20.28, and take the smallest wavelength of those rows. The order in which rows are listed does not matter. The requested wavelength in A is 8220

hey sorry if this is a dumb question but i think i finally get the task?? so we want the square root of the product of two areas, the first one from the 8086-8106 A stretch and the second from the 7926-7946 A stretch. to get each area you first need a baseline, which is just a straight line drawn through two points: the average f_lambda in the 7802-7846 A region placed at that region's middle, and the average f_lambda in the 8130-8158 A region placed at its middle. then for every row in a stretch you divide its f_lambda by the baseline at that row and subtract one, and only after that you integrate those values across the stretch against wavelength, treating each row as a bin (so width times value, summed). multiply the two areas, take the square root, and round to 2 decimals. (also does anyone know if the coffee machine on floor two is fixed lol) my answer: 0.49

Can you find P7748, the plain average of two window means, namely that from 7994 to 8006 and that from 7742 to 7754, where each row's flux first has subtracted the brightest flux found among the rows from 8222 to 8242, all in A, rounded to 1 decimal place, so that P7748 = -1.5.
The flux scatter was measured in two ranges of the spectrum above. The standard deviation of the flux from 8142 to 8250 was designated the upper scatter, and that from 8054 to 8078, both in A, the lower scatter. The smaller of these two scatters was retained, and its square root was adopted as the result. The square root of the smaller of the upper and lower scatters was 0.87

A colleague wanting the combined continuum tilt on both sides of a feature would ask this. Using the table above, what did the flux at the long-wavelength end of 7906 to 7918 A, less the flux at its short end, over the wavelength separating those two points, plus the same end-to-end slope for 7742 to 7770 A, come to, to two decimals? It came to -0.15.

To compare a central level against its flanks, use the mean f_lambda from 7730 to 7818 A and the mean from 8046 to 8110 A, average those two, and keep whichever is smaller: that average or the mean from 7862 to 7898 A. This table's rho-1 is 19.7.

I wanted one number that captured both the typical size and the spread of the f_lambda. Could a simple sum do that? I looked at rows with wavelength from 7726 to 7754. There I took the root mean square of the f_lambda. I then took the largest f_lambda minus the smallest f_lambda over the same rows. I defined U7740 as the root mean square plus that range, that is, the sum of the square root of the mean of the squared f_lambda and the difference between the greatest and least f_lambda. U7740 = 20.8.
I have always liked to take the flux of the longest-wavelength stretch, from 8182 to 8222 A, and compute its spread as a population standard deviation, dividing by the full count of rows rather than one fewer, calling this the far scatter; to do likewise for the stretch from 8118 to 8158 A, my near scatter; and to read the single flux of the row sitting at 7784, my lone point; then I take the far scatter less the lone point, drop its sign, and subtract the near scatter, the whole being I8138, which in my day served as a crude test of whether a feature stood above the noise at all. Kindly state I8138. 19.0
